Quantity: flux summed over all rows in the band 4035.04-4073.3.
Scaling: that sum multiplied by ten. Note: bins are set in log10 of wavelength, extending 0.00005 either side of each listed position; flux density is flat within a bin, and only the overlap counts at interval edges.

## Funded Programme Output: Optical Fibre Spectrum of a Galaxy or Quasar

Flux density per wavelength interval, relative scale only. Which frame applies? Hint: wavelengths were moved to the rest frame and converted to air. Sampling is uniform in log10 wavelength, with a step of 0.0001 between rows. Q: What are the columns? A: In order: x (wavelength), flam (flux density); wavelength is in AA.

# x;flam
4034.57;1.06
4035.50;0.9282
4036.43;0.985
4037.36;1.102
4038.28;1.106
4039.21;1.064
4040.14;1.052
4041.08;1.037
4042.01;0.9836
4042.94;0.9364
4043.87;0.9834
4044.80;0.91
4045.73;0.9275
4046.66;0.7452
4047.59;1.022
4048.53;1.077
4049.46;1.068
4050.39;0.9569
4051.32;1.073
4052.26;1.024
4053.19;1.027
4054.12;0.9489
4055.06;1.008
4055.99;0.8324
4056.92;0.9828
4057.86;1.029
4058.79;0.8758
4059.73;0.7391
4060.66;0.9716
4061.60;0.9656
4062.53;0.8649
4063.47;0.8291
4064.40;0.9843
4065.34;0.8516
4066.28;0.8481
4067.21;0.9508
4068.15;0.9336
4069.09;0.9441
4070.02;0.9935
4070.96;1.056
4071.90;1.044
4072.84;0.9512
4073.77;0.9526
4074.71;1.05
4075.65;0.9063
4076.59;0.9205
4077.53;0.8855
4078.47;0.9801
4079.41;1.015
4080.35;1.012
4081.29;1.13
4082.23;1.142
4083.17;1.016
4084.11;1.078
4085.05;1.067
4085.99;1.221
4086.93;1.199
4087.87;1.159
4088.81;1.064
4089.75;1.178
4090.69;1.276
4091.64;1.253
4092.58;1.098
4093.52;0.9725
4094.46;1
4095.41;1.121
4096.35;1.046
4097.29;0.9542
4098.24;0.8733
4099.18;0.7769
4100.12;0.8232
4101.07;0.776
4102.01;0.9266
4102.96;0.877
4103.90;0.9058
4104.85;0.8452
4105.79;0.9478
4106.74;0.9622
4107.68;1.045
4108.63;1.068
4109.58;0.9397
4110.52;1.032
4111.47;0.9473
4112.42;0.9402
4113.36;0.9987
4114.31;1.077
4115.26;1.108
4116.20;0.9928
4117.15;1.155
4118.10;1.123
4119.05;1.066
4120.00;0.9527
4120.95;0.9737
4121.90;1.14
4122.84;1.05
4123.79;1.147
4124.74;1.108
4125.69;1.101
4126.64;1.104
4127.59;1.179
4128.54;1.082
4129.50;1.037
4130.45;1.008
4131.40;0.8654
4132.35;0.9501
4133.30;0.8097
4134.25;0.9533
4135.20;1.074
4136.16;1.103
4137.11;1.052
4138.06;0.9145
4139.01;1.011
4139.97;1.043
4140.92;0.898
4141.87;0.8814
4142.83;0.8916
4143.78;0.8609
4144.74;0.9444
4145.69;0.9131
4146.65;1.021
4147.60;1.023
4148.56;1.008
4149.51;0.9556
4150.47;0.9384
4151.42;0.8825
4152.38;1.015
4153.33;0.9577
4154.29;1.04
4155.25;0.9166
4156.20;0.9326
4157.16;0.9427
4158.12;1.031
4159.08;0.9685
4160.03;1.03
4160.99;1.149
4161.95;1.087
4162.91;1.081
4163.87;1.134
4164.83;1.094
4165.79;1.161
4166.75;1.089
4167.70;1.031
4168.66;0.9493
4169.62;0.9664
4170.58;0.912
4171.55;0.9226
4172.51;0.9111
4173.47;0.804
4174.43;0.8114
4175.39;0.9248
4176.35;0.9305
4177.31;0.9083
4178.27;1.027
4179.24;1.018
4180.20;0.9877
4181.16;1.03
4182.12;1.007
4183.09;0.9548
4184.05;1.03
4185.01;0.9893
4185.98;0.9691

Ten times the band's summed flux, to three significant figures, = 396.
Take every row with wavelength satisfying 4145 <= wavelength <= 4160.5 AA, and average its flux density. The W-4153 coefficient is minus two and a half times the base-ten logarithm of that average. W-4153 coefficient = 0.03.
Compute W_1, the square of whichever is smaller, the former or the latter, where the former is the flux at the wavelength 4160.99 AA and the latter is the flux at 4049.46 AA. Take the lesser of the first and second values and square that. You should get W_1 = 1.14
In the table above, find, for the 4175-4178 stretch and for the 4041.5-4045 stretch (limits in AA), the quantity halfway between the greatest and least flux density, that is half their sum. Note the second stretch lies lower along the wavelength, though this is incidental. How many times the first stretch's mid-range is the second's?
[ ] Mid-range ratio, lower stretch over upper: 1.03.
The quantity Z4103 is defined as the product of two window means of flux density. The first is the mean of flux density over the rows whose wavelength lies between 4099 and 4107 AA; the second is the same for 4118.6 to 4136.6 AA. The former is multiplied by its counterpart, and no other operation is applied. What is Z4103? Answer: 0.90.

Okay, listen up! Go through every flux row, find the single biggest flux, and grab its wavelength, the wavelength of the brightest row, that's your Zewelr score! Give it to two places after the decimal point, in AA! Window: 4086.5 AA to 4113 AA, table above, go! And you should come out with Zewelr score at 4090.69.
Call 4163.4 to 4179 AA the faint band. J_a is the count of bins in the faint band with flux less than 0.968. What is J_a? 10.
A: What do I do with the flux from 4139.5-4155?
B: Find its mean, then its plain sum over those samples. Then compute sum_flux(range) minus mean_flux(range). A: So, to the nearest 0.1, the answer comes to 14.3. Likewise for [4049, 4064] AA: 14.2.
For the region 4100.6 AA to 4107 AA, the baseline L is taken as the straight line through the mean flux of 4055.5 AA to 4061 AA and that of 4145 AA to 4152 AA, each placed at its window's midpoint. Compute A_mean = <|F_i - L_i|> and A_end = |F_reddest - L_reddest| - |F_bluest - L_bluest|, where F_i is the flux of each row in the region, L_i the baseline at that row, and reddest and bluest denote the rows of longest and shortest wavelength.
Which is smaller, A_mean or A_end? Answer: -0.13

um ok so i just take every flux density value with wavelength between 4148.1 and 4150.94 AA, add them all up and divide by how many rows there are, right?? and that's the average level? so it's 0.967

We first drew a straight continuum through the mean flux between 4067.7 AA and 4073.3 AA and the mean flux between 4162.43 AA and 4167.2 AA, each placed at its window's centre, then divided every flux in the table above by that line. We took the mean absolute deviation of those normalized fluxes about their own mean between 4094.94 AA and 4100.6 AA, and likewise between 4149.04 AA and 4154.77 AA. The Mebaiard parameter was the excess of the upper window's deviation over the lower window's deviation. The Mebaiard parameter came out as -0.070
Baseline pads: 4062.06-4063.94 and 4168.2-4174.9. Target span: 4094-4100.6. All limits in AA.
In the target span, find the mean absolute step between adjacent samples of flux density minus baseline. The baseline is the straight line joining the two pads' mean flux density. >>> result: 0.085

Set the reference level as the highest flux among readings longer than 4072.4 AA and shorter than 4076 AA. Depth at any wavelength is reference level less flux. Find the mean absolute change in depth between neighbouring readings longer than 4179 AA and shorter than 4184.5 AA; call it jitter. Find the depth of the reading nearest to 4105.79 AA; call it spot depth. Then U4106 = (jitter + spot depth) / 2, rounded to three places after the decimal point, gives 0.073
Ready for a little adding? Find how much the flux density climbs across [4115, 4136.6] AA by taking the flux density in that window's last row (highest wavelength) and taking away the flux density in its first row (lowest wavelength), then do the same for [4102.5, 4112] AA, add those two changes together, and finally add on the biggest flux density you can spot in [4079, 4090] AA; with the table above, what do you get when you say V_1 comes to 1.29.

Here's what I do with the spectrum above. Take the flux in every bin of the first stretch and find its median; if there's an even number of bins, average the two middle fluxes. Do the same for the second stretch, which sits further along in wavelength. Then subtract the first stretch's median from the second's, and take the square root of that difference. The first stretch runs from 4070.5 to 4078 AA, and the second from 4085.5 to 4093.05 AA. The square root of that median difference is 0.49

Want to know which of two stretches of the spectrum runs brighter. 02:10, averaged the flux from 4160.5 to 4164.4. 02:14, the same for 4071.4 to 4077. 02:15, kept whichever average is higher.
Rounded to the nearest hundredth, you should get 1.11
